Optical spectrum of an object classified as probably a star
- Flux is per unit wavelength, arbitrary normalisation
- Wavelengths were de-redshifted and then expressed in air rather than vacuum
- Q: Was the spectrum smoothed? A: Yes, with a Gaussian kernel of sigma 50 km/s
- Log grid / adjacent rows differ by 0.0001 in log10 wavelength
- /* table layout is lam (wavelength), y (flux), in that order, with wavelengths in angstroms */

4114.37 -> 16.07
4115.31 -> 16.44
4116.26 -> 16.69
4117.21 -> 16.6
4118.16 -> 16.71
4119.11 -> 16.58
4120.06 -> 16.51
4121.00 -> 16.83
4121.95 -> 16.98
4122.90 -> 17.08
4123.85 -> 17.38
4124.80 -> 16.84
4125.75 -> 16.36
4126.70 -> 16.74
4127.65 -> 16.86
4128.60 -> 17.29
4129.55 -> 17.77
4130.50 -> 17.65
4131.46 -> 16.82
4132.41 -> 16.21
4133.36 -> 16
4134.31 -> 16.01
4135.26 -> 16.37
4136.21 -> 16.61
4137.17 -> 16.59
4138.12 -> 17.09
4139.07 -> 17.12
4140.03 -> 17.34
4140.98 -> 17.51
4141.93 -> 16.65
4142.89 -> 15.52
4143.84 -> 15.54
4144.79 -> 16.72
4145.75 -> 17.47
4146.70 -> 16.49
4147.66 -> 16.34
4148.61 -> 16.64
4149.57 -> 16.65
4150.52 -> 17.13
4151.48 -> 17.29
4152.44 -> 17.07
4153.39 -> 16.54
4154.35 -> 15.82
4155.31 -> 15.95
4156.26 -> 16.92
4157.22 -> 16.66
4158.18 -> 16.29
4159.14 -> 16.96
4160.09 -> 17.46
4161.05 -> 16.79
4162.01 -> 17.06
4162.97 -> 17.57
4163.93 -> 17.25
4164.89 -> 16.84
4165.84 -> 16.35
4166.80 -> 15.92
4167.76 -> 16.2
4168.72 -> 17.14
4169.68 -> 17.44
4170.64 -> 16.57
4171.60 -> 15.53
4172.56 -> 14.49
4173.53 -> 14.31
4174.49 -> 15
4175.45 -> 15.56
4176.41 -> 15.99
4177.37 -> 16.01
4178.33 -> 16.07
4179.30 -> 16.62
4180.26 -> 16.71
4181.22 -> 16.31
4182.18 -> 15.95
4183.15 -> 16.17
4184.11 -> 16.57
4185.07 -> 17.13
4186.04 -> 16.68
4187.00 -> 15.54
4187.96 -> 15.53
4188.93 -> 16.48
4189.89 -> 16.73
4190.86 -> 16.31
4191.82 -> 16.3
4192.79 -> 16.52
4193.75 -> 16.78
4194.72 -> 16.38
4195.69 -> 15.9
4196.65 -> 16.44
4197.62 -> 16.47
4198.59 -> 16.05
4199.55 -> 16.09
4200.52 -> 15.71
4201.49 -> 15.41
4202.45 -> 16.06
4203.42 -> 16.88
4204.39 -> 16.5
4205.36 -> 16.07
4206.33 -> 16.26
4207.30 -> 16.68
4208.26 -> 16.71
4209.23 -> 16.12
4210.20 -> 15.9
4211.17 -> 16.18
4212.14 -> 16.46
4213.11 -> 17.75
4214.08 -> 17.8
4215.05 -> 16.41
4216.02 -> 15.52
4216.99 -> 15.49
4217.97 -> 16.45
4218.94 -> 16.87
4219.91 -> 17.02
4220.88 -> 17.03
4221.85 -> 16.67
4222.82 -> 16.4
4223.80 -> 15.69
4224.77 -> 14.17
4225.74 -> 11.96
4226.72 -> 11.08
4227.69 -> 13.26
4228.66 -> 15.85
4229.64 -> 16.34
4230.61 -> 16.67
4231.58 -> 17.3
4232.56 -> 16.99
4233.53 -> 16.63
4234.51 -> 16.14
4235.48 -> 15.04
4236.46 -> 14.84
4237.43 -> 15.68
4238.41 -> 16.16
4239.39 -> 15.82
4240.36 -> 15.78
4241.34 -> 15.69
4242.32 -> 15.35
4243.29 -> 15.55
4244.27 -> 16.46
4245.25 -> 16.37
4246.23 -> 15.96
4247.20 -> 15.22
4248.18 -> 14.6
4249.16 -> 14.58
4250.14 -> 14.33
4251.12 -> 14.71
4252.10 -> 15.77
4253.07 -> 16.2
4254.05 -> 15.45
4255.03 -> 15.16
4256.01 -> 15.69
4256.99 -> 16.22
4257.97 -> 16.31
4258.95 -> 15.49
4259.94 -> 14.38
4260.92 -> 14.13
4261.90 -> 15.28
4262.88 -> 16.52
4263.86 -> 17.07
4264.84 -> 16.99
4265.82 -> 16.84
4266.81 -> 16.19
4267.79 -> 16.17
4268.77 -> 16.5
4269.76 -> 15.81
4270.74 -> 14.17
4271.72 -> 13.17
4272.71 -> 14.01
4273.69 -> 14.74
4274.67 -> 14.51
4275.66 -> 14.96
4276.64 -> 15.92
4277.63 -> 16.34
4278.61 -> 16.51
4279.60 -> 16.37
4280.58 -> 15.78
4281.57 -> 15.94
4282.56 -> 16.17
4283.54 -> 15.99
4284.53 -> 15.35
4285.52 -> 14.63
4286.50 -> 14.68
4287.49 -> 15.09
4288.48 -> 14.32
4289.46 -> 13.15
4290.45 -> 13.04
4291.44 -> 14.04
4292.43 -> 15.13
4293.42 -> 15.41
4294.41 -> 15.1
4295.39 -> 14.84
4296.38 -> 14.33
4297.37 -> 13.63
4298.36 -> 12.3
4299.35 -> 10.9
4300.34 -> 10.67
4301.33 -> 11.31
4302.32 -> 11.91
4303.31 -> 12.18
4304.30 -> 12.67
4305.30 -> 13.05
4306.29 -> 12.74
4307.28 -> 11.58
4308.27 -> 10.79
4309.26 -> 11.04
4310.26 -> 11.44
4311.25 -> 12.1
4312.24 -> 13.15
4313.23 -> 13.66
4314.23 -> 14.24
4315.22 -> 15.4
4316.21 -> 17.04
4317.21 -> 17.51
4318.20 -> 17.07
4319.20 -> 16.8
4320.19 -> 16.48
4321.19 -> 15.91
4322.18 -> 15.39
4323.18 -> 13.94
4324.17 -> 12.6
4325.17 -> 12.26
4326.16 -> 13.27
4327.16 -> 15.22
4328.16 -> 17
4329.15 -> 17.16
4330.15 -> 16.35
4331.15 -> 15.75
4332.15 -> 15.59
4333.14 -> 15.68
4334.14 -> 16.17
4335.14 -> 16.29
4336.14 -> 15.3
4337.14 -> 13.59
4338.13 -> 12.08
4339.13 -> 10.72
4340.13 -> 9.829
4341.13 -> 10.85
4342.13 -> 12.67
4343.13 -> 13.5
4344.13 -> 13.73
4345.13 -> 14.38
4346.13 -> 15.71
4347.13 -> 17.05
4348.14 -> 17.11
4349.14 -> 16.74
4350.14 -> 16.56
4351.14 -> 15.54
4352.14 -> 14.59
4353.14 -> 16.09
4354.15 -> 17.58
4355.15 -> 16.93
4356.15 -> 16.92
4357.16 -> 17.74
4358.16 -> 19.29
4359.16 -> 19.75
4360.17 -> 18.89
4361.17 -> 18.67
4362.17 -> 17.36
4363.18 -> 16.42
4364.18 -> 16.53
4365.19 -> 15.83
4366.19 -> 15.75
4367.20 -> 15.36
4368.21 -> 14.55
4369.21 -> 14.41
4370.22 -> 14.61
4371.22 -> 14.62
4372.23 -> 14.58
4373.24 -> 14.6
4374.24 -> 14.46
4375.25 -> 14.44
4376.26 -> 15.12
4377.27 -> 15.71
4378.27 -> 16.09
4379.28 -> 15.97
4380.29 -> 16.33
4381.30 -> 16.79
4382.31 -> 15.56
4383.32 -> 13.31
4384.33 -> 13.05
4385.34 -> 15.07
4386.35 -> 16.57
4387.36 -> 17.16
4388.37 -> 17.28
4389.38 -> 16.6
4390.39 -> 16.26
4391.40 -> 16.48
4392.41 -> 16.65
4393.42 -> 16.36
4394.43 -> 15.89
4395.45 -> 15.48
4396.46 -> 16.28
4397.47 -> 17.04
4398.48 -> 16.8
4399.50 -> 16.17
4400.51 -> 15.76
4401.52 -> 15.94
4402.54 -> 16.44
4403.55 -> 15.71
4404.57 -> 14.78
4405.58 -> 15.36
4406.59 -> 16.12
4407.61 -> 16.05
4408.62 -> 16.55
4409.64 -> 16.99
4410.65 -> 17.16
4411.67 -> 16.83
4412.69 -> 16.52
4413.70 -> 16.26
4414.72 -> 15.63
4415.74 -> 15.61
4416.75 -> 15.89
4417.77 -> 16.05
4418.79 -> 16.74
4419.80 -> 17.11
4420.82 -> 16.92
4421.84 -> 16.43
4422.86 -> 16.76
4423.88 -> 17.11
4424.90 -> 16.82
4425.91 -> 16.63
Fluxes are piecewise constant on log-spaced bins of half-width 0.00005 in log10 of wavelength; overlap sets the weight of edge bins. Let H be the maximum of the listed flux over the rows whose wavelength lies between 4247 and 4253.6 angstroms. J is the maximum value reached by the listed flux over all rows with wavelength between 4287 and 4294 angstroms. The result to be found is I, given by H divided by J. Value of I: 1.05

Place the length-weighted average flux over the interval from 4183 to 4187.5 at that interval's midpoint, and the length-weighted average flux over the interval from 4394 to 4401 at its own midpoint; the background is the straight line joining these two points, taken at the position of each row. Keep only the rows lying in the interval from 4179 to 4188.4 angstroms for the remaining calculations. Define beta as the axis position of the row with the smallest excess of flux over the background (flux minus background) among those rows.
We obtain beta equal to 4187.96 angstroms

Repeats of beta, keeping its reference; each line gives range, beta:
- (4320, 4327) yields 4325.17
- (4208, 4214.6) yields 4210.20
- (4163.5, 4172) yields 4171.60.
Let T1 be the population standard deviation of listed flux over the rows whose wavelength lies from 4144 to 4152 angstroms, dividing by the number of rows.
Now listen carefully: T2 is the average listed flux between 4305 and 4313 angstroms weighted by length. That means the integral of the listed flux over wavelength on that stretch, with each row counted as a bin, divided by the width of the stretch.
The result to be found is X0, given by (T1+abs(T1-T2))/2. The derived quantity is 6.01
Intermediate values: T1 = 0.38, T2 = 12.0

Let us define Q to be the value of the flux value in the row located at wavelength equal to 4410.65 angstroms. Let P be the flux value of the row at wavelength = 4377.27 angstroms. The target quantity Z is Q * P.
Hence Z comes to 270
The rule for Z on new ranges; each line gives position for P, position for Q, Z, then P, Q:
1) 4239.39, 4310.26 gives 181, 15.82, 11.44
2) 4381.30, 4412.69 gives 277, 16.79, 16.52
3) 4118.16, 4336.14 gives 256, 16.71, 15.3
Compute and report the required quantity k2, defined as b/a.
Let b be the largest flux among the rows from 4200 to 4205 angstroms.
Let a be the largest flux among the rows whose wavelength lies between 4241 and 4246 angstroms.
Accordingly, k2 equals 1.03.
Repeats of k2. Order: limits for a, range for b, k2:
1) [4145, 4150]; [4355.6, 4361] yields 1.13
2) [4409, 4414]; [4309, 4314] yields 0.80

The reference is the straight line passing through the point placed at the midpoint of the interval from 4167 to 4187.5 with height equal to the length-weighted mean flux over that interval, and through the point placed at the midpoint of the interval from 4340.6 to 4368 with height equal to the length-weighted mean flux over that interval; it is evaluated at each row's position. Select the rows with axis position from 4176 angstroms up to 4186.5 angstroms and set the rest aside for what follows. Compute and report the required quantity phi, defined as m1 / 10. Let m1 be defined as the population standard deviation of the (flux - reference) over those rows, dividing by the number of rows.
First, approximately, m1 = 0.37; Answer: 0.037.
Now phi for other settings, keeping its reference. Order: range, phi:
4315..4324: 0.106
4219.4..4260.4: 0.125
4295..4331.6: 0.212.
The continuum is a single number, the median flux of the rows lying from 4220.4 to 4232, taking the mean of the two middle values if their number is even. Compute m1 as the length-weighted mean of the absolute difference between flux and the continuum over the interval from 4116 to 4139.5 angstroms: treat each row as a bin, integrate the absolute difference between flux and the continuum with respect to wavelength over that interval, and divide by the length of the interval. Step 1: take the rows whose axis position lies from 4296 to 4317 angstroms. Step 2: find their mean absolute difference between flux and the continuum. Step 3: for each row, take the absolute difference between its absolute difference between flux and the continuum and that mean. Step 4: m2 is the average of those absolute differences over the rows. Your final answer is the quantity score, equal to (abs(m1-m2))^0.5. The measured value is 0.67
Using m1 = 0.71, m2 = 1.2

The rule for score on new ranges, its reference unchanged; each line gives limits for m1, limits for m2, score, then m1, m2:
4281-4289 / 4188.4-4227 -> 0.52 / 0.85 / 0.6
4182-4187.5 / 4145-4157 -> 0.39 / 0.50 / 0.3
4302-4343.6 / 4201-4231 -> 1.28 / 2.42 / 0.8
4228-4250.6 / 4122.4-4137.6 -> 0.53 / 0.68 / 0.4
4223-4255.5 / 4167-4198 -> 0.82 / 0.99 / 0.3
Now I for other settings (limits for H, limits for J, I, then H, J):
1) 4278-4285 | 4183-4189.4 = 0.96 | 16.51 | 17.13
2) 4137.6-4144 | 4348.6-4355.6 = 1.00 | 17.51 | 17.58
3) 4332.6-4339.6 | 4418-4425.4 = 0.95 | 16.29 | 17.11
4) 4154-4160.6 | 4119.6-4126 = 1.00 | 17.46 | 17.38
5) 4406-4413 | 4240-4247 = 1.04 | 17.16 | 16.46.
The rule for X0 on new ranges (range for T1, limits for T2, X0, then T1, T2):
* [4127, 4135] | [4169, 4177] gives 7.83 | 0.66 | 15.7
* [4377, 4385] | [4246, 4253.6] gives 7.58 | 1.30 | 15.2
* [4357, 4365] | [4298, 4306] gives 5.94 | 1.18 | 11.9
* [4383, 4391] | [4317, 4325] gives 7.75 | 1.57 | 15.5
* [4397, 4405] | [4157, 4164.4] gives 8.50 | 0.66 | 17.0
